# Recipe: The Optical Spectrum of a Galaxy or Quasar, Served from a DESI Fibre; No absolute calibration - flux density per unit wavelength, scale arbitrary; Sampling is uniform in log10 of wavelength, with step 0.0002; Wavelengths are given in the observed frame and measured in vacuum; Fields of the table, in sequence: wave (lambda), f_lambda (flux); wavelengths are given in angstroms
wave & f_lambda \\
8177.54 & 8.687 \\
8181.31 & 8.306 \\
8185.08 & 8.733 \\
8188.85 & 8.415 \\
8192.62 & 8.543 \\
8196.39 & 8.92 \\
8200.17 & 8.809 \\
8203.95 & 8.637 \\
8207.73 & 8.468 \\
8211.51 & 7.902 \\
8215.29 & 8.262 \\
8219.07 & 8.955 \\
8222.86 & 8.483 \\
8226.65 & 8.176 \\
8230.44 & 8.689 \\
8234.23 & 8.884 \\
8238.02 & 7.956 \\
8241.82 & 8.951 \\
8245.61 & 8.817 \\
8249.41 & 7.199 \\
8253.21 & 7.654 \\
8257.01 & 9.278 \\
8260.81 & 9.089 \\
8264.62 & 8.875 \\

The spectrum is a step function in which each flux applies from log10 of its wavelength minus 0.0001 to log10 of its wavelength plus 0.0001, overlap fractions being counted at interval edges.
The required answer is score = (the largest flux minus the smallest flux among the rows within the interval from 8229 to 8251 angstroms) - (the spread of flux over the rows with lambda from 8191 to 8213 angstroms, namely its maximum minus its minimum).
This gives 0.7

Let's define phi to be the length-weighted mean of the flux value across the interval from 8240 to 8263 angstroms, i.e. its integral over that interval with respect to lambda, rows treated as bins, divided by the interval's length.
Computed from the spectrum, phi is 8.503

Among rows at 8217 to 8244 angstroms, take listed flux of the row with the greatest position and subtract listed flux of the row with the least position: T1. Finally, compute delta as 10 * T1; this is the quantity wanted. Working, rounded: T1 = 0.00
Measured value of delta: 0.0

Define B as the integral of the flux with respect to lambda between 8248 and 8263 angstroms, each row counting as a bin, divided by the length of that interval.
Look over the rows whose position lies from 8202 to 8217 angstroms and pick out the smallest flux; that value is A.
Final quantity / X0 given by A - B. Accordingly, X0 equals -0.45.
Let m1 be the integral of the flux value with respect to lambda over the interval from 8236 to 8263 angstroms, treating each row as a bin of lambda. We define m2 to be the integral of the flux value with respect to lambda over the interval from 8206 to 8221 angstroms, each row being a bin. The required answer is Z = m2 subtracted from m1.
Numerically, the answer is 102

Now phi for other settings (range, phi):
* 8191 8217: 8.506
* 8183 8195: 8.577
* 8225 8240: 8.432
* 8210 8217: 8.090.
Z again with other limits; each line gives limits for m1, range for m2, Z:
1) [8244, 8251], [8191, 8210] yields -108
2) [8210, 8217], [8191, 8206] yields -74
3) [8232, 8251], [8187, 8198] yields 64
